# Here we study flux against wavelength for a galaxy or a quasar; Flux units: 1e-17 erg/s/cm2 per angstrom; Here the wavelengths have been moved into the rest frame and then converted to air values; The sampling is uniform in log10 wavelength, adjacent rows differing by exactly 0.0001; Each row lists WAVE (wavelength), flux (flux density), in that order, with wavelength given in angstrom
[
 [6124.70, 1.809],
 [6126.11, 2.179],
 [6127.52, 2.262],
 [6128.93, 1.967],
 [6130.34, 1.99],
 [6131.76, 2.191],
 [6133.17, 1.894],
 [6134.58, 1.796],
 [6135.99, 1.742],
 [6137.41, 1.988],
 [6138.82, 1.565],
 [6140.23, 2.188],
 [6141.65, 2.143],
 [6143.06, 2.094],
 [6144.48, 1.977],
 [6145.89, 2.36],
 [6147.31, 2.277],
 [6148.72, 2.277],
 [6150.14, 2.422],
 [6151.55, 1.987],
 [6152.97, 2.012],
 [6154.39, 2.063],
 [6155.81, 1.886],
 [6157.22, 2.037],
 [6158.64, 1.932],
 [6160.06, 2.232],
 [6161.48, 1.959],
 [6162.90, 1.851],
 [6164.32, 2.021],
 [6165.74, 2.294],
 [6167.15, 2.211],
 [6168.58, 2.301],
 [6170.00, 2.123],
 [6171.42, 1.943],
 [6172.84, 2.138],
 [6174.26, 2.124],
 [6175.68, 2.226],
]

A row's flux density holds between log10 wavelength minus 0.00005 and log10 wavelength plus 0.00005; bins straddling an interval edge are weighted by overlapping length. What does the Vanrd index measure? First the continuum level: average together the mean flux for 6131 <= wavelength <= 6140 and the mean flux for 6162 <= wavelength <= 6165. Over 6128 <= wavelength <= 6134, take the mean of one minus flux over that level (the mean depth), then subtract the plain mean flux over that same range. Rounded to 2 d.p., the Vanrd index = -2.07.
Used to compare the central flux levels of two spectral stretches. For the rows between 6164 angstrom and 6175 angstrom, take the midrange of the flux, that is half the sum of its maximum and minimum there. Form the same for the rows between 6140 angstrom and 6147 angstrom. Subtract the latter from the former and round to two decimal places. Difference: -0.05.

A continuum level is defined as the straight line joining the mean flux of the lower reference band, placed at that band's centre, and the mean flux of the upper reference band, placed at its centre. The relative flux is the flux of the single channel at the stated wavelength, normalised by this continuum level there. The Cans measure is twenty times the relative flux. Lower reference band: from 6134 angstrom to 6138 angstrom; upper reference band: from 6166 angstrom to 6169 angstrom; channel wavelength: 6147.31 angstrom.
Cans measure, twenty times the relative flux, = 22.9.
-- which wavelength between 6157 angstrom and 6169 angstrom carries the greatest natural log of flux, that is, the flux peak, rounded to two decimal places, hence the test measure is 6168.58 angstrom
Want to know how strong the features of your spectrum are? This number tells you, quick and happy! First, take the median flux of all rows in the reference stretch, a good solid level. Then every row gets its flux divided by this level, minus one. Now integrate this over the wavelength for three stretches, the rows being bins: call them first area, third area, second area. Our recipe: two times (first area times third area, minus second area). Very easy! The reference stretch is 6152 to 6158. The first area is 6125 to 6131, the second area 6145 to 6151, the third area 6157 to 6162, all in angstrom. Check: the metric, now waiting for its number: -1.7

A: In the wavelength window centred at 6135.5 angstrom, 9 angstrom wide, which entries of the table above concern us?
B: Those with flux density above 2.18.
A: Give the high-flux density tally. 1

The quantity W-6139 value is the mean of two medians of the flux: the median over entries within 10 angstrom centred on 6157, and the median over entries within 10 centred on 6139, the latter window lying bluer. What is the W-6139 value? 2.00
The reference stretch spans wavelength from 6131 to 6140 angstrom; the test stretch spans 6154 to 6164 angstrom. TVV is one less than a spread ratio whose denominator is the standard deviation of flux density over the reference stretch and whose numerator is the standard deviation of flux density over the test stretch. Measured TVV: -0.4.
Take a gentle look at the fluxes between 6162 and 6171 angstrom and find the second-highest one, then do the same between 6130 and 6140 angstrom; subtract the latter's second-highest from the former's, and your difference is 0.30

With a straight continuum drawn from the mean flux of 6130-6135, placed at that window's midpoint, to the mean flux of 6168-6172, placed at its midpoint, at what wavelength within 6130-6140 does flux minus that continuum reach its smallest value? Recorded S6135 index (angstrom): 6138.82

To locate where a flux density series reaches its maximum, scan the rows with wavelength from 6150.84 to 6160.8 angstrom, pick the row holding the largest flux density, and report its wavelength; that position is 6160.06 angstrom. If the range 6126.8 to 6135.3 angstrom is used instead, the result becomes 6127.52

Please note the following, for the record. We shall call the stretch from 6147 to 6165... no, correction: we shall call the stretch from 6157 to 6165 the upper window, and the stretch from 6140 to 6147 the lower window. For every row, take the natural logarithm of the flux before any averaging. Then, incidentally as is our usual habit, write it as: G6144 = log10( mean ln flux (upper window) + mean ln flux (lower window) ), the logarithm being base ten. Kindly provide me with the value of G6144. 0.164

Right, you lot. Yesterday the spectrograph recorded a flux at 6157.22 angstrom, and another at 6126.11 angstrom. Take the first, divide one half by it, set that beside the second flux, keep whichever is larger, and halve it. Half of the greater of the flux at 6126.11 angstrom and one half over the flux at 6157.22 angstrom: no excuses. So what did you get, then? 1.09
